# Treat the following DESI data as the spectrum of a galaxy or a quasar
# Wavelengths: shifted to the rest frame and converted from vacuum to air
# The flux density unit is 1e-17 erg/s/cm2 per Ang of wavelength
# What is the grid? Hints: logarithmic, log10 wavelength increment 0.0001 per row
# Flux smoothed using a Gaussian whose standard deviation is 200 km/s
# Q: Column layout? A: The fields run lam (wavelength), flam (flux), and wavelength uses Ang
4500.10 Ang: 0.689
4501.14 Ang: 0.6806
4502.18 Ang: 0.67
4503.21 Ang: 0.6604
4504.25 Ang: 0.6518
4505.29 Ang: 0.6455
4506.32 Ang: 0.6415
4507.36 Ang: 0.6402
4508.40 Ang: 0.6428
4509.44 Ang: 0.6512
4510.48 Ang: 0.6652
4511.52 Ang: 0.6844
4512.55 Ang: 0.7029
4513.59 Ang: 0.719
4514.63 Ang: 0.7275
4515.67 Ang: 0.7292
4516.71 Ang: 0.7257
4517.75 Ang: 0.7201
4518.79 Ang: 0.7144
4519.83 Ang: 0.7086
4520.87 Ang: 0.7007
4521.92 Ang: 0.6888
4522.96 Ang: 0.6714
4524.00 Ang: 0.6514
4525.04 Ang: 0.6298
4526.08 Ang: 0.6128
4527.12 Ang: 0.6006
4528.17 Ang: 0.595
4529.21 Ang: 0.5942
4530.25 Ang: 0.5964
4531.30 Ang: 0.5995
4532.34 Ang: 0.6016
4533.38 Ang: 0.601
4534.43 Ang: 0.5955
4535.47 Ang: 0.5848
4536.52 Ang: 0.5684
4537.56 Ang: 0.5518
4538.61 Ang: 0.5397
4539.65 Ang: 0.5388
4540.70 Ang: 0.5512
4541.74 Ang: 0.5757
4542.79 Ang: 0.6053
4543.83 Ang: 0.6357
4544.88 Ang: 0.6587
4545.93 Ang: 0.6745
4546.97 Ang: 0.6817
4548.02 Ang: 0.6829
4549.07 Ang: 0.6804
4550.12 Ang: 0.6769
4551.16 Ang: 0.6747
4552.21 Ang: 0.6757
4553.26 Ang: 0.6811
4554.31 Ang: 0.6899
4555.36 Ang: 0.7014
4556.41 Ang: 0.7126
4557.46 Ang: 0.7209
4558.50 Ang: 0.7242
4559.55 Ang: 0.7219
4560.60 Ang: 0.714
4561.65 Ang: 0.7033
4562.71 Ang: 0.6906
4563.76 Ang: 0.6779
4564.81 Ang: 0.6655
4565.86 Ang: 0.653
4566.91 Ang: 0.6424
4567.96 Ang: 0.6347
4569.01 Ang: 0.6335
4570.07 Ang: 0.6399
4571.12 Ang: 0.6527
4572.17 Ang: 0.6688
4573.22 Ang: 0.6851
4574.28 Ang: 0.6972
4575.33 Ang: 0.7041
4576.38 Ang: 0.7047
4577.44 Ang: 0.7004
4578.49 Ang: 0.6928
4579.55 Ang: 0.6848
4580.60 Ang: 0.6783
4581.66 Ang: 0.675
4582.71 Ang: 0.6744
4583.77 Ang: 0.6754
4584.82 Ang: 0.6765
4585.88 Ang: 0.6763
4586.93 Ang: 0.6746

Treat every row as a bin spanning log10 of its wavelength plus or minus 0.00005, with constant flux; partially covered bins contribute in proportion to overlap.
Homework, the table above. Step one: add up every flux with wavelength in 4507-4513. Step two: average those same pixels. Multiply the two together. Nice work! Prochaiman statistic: 2.65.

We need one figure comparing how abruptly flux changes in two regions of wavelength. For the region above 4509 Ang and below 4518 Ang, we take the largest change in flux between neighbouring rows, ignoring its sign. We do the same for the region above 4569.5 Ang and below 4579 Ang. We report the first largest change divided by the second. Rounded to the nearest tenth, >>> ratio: 1.2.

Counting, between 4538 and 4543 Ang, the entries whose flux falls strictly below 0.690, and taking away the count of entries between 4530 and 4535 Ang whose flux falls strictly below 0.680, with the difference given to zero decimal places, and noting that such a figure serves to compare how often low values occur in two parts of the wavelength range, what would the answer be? 0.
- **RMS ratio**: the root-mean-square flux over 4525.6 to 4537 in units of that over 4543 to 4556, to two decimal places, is 0.88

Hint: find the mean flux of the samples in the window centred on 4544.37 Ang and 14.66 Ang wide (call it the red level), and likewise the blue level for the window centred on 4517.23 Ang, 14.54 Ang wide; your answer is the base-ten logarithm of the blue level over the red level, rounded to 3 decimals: 0.051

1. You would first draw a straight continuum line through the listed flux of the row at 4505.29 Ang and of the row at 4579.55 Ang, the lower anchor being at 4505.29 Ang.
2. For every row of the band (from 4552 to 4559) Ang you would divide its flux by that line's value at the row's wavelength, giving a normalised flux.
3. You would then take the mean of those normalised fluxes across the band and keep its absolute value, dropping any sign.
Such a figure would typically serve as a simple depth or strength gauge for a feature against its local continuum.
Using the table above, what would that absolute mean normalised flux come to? 1.04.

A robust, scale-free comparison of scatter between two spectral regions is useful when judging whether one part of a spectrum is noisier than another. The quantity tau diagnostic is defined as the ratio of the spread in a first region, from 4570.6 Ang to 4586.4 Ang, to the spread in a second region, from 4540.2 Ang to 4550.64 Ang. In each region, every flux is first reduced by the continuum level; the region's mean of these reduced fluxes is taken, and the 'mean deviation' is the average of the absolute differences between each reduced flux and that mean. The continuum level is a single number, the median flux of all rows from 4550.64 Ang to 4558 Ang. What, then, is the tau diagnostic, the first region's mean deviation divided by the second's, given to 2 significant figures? 0.29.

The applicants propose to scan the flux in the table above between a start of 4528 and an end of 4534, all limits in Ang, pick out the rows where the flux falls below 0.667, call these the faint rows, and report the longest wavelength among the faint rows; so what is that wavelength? 4533.38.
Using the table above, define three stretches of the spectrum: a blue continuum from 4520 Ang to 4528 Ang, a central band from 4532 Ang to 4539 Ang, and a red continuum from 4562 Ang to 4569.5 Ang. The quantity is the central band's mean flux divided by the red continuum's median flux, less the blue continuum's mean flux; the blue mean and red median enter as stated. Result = 0.234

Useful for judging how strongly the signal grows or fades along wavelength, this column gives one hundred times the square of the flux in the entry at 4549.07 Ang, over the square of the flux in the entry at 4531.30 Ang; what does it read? 129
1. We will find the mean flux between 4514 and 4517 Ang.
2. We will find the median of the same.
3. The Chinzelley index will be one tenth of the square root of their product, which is 0.0727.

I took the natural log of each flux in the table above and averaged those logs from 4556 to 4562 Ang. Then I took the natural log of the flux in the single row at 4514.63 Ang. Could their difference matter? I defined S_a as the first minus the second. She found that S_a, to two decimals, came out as -0.02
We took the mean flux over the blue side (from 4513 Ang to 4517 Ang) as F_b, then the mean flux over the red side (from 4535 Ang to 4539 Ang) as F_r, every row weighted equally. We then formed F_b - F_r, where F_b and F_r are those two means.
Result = 0.16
